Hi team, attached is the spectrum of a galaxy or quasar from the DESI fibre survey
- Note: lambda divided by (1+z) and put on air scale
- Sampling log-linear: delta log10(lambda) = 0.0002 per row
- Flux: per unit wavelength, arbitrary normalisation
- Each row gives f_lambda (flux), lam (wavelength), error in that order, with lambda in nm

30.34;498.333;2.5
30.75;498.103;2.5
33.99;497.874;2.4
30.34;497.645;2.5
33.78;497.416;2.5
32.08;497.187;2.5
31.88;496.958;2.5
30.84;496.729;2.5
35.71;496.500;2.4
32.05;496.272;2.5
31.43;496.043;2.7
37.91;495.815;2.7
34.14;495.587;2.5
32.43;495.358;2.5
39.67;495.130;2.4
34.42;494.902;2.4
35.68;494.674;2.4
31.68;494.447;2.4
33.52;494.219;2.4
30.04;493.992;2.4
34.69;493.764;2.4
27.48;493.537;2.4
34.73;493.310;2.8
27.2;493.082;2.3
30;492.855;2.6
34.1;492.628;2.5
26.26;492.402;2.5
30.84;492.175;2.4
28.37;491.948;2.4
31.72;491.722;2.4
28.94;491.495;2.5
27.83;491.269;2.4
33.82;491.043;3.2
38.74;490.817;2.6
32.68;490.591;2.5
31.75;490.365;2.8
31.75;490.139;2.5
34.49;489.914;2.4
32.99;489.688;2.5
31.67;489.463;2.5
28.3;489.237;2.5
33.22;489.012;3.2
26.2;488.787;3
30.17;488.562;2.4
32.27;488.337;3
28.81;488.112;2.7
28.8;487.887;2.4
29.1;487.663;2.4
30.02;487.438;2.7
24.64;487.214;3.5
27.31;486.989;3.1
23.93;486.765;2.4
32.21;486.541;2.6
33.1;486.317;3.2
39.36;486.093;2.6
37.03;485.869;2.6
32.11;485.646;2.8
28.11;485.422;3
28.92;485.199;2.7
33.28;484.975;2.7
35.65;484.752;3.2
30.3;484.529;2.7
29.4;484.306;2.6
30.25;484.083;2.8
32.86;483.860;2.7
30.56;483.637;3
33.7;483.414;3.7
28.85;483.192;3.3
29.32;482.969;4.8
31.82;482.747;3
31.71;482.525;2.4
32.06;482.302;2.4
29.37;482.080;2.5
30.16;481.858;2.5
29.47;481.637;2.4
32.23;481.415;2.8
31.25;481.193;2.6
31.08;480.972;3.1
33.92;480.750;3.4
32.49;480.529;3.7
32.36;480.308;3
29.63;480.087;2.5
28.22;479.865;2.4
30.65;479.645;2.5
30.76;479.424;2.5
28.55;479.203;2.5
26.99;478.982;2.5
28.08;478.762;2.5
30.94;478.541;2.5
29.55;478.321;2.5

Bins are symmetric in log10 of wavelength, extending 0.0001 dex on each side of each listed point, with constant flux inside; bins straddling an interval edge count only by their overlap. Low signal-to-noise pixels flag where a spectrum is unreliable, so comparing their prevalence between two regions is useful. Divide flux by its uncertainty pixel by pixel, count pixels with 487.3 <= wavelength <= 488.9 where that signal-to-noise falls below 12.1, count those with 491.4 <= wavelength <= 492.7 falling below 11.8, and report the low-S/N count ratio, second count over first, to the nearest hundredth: 0.40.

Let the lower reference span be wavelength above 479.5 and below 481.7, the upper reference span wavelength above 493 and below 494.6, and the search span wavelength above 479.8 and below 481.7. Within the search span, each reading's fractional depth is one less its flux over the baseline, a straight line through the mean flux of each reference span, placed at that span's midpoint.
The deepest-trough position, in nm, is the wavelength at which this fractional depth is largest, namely 479.865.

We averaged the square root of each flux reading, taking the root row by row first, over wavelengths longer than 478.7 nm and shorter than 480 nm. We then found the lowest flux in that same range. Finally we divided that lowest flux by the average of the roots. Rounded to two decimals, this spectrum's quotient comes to 5.02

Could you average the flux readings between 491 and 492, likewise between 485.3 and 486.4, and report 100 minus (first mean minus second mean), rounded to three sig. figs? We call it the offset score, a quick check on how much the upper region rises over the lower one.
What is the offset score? 104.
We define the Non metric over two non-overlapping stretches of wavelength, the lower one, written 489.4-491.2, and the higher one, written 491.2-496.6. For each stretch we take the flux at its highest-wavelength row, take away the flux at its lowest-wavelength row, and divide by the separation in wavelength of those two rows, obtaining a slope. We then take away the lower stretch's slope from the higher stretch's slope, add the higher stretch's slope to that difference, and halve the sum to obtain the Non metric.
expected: 1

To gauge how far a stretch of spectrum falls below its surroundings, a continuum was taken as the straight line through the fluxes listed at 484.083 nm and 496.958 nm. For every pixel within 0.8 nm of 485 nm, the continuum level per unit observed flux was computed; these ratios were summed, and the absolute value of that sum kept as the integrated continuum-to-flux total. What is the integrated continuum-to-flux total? 6.87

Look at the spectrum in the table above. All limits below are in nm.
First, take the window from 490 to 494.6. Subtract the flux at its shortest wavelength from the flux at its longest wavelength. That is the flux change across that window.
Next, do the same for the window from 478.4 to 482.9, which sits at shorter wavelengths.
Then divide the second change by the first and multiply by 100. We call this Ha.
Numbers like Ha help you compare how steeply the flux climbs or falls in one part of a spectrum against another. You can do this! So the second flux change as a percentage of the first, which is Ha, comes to -1257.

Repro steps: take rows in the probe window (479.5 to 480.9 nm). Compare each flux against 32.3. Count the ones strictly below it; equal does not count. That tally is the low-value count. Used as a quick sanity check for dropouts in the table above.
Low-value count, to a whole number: 3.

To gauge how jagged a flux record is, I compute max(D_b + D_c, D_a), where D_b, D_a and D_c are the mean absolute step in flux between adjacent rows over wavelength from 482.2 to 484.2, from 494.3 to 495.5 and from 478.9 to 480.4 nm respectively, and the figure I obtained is 4.4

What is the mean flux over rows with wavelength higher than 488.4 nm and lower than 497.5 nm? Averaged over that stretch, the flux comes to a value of 32.1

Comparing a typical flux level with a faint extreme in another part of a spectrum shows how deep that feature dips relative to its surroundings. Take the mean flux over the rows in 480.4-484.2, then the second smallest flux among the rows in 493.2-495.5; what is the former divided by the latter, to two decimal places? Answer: 1.04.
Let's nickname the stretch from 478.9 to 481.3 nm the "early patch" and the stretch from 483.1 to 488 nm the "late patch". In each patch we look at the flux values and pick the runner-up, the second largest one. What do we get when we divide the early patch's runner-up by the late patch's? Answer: 0.88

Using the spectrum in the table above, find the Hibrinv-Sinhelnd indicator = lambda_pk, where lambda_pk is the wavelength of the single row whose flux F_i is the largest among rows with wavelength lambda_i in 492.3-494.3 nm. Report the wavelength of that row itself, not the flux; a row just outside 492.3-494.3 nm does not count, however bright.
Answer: 493.310 nm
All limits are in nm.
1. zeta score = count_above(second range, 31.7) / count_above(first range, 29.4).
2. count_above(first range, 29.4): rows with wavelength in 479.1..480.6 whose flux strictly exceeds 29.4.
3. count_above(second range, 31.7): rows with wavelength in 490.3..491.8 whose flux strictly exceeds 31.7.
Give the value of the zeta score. 1.0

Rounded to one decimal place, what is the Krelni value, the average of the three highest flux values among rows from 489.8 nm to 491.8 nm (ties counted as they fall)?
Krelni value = 35.7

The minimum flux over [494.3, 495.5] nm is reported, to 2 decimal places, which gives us 31.68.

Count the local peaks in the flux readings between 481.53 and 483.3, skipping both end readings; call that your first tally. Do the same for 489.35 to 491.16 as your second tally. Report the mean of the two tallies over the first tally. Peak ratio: 0.83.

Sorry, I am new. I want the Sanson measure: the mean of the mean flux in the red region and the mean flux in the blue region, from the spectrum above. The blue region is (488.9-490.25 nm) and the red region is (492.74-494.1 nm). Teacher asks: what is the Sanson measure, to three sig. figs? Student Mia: 31.4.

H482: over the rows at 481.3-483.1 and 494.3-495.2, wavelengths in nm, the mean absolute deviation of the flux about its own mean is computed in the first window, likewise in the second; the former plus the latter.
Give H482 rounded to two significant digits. 3.5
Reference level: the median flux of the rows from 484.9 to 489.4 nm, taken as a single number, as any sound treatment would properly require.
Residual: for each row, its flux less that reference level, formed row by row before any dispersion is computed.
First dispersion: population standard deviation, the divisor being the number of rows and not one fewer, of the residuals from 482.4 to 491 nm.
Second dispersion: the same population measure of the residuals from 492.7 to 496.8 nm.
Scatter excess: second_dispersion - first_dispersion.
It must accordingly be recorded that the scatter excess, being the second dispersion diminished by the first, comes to -0.1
